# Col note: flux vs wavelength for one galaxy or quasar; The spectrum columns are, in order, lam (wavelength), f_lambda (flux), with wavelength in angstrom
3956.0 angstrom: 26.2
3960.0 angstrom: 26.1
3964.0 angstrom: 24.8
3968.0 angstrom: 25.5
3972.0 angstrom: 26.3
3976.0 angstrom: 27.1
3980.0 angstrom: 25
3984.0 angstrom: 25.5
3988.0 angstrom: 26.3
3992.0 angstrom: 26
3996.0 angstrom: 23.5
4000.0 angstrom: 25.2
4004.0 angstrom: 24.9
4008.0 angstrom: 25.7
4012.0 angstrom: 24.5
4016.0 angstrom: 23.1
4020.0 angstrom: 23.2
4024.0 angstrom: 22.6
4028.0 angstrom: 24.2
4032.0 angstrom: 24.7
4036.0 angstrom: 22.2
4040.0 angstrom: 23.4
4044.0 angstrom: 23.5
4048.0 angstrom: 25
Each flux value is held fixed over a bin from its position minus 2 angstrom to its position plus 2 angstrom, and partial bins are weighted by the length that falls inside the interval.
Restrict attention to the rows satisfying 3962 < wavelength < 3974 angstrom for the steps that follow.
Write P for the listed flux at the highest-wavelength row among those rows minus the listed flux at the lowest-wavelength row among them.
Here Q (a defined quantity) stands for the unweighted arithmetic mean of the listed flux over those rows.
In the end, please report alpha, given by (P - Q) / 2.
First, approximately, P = 1.5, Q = 25.5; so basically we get -12.0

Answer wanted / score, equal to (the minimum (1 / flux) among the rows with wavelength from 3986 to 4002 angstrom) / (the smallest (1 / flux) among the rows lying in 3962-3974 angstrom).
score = 1.00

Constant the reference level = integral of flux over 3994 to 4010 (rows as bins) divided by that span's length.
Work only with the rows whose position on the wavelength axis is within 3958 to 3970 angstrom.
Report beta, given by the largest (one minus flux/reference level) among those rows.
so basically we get 0.001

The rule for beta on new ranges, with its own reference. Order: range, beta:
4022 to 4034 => 0.090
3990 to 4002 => 0.053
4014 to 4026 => 0.090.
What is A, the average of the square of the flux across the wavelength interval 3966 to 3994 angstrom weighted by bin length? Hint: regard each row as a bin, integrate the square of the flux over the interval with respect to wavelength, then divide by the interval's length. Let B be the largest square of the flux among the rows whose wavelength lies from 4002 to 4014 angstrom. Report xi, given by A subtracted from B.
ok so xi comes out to -14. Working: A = 674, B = 660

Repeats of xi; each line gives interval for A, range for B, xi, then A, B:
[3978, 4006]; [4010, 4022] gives -35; 636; 600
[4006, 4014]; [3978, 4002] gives 61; 630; 692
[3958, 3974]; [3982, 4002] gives 32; 660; 692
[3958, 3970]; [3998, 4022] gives 12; 649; 660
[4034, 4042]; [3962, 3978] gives 214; 520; 734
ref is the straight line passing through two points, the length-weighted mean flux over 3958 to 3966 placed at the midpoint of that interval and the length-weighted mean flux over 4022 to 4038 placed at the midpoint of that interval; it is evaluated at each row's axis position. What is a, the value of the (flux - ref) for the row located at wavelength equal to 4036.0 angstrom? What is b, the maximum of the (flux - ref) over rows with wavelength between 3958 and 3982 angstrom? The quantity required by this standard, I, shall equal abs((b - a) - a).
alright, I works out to 4.2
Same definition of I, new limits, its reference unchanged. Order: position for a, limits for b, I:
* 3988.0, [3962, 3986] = 1.2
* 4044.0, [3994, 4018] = 0.6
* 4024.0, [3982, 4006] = 3.6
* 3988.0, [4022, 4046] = 1.9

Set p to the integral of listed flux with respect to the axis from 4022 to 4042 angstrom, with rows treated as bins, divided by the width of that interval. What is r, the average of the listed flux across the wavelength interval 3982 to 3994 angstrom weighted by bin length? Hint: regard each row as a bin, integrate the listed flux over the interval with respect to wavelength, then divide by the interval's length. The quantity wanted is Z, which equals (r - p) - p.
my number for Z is -21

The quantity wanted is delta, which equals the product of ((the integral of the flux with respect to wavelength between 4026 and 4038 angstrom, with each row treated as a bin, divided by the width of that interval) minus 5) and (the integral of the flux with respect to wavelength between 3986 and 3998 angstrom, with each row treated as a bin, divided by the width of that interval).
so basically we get 472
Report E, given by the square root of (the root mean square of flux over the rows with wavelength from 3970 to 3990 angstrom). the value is 5.10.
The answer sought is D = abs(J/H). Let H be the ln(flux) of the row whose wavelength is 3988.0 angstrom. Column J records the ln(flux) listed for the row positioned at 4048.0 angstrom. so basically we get 0.98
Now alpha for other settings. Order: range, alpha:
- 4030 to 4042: -12.4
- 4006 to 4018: -13.5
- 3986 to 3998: -14.0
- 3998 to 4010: -12.4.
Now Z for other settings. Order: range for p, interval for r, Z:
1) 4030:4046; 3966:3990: -21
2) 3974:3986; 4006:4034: -28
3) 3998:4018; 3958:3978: -23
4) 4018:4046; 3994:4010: -22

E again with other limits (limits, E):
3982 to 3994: 5.09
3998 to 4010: 5.03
